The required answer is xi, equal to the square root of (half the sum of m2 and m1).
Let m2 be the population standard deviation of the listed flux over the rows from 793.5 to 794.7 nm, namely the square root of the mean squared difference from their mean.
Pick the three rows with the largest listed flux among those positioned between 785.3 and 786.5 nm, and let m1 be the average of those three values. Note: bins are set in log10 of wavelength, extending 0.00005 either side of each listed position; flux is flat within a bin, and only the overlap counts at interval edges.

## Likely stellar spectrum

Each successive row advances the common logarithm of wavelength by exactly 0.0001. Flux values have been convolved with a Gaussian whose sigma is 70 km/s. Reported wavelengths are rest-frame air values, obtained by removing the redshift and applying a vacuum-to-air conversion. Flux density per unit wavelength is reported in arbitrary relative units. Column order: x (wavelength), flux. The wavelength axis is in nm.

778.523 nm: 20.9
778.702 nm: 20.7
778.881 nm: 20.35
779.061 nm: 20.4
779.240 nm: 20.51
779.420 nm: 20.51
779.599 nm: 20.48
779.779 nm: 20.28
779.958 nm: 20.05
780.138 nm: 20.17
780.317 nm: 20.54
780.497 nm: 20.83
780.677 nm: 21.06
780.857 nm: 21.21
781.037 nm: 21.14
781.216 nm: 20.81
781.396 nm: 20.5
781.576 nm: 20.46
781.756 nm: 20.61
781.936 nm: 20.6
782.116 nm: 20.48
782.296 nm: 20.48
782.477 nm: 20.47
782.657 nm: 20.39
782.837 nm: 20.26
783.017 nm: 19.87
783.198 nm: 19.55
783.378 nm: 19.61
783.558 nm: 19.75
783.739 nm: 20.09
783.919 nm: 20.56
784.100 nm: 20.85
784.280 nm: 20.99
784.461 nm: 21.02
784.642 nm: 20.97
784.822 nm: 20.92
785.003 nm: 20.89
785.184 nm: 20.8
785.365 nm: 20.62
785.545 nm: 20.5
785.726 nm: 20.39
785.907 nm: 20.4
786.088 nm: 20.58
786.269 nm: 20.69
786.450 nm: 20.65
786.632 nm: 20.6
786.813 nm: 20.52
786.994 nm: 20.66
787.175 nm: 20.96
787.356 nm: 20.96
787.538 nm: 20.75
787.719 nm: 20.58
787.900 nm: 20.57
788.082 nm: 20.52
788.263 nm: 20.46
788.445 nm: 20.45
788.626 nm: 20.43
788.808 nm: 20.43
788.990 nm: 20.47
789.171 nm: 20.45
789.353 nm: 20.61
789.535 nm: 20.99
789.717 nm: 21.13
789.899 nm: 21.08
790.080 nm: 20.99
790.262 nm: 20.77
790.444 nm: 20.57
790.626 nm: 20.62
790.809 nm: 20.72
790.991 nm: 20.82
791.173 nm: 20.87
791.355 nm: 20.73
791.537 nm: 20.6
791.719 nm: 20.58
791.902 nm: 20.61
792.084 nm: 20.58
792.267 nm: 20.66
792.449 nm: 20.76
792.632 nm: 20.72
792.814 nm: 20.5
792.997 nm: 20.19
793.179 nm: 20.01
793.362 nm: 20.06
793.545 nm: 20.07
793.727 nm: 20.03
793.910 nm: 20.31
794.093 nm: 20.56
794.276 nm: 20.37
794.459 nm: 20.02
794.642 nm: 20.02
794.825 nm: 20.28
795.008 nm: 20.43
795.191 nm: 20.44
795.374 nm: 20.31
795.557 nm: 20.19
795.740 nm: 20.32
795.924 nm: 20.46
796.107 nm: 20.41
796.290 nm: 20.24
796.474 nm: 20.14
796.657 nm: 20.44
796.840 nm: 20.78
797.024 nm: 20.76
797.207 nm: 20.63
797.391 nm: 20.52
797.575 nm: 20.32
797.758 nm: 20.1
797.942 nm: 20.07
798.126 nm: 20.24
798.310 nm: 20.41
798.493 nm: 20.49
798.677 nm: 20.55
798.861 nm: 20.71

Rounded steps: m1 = 20.7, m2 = 0.20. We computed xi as 3.23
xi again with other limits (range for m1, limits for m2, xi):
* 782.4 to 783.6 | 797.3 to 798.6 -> 3.20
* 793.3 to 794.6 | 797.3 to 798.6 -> 3.21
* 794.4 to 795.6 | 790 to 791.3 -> 3.20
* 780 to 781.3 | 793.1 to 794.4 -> 3.27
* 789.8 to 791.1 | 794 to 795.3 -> 3.25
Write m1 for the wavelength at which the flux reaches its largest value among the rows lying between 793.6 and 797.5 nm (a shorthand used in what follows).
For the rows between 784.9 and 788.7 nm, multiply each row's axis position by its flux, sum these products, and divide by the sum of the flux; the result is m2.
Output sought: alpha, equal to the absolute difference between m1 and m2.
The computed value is 10.03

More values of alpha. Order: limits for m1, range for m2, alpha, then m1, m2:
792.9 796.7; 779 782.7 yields 13.23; 794.093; 780.86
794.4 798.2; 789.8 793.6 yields 5.13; 796.840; 791.71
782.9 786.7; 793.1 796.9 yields 10.55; 784.461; 795.01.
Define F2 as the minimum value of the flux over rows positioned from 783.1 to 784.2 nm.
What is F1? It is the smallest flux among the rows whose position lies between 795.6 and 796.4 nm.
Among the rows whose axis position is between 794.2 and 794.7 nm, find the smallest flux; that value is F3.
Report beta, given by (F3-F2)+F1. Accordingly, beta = 20.7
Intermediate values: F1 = 20.24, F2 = 19.55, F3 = 20.02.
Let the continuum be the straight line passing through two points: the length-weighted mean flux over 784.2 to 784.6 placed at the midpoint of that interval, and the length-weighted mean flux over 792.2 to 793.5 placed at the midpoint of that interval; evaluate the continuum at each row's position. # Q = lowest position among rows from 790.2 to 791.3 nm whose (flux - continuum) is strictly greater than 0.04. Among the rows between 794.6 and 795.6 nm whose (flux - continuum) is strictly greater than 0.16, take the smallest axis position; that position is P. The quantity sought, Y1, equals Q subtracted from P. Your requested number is 4.75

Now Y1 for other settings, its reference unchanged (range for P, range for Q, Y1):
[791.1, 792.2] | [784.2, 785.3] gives 6.71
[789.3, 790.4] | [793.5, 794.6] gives -4.56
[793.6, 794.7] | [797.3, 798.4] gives -3.30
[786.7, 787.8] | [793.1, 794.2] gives -6.92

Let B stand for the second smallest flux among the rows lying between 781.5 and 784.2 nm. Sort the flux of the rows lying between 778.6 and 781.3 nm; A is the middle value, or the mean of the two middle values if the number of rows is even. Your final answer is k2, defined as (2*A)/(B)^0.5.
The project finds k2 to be 9.26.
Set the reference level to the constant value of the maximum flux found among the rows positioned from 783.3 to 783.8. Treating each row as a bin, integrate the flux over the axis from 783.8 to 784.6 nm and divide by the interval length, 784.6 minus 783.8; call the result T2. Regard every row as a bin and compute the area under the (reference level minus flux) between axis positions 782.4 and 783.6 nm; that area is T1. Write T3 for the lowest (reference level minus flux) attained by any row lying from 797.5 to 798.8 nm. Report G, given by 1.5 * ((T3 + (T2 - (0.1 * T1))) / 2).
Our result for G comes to 15.3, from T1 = 0.12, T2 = 20.8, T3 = -0.46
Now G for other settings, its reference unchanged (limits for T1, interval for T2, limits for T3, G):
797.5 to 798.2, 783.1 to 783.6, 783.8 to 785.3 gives 14.0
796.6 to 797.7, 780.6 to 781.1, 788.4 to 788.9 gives 15.6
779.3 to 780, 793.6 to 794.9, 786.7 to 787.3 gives 14.5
